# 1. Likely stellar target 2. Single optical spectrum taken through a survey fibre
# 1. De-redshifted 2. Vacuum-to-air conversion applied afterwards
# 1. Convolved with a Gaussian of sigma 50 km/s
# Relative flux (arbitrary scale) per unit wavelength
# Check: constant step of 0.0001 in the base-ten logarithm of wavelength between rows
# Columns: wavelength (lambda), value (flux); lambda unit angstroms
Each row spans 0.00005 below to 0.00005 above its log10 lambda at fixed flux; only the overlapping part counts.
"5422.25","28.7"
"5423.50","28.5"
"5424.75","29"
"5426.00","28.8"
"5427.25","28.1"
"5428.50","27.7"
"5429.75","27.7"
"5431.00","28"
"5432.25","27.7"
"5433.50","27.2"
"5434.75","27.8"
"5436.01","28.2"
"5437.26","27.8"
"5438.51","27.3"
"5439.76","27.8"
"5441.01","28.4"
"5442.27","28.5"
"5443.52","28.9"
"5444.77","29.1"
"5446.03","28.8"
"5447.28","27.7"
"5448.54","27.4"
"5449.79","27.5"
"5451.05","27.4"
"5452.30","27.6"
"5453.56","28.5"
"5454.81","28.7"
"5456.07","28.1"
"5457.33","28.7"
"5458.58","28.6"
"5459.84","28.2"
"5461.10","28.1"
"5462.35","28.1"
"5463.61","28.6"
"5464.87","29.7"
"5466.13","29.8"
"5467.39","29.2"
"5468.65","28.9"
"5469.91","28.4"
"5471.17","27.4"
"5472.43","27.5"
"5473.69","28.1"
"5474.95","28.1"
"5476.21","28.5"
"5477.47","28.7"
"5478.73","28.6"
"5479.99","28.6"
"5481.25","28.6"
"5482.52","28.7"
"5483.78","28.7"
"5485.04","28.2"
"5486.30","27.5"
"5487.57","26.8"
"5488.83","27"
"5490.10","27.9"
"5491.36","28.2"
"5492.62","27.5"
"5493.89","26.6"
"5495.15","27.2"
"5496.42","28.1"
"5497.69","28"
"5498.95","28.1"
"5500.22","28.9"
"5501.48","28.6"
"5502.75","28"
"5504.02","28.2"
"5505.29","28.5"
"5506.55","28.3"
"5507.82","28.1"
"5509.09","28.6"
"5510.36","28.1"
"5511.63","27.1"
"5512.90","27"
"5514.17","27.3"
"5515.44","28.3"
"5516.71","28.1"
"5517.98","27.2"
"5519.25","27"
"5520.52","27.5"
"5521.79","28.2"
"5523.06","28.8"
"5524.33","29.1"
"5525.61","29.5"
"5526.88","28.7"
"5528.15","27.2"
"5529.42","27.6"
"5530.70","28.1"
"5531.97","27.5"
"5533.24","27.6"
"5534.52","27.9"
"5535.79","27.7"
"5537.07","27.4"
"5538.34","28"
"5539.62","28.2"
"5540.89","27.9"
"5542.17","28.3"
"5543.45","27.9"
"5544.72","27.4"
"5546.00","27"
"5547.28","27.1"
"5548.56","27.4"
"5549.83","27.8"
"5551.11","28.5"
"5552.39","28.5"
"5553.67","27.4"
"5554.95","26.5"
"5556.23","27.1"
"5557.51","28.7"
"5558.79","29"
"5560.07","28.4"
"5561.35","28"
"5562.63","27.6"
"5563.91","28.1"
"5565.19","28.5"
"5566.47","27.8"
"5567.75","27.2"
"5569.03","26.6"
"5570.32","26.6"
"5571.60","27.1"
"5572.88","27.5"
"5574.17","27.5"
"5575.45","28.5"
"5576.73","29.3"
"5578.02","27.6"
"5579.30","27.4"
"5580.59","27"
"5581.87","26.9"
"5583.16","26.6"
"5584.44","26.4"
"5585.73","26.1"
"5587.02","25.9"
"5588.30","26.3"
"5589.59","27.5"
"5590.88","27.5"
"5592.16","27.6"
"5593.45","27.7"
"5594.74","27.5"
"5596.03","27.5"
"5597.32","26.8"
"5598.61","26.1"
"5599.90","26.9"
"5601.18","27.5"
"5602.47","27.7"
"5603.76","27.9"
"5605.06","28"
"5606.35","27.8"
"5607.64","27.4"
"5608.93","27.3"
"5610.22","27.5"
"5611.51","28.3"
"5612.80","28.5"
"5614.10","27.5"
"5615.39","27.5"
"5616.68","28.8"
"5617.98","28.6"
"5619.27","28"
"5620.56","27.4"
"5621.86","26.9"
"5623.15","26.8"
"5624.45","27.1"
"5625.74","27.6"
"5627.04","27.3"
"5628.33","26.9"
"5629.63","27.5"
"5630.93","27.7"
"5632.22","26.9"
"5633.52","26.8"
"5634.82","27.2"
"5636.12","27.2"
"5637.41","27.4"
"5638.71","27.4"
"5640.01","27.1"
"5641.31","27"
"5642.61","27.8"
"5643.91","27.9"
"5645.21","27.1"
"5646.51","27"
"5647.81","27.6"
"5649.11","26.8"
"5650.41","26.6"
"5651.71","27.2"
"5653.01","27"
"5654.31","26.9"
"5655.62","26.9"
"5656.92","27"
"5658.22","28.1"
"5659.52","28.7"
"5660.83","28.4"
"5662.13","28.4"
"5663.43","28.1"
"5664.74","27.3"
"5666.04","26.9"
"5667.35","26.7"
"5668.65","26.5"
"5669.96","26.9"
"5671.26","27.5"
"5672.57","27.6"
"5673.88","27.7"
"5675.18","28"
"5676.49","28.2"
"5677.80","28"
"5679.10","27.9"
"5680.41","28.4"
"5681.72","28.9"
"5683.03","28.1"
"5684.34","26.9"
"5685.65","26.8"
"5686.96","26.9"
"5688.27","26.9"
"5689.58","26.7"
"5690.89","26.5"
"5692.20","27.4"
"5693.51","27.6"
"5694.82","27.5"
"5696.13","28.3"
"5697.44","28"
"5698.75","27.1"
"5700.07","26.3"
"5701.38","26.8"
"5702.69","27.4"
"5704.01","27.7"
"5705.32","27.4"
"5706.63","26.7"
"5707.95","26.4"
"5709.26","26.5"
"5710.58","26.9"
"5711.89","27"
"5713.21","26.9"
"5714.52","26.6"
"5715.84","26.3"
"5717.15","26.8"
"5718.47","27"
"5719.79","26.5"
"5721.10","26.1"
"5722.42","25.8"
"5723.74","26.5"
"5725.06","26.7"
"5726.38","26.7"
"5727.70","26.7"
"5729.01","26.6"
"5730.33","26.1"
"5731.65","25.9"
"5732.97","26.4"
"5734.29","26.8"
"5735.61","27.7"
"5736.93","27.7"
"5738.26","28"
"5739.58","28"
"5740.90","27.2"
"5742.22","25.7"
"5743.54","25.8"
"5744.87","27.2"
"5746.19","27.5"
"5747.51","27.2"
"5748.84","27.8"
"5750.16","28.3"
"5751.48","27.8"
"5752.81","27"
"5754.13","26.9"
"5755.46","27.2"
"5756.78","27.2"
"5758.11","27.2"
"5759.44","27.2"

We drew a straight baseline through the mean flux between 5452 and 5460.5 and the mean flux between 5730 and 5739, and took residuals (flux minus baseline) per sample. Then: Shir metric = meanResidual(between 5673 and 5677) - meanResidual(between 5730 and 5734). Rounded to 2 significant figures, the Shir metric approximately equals 1.5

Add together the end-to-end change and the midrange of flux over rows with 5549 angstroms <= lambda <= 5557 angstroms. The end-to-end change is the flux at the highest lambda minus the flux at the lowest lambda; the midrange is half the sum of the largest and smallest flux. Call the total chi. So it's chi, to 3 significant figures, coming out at 26.8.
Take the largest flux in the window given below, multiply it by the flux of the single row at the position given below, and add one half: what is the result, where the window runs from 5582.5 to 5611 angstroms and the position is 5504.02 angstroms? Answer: 790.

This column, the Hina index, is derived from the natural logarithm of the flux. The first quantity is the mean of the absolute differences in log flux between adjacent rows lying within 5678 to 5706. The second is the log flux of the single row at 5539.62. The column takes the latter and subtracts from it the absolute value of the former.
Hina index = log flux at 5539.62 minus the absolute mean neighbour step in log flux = 3.32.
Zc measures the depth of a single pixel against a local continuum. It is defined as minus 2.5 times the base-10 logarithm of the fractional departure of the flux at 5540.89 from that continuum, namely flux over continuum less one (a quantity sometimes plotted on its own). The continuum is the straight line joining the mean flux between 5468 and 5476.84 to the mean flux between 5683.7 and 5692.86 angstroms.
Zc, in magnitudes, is 5.5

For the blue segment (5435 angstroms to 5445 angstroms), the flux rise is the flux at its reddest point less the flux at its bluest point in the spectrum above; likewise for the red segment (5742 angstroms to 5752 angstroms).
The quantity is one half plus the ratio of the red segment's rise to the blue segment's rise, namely 2.8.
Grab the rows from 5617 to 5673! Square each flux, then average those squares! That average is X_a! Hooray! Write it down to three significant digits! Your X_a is 748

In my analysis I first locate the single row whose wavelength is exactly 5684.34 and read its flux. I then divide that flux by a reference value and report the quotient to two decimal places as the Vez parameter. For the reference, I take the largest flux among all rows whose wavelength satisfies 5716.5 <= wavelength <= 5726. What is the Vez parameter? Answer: 1.00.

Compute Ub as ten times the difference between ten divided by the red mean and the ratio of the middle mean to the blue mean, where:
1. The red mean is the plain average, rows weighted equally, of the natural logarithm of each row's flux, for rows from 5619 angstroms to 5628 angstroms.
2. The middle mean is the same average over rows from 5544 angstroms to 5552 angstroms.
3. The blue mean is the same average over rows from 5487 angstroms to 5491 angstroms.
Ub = 20.2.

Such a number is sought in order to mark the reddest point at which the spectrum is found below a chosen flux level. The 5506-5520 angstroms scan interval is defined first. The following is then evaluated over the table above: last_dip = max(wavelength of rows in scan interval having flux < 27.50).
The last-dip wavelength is 5519.25 angstroms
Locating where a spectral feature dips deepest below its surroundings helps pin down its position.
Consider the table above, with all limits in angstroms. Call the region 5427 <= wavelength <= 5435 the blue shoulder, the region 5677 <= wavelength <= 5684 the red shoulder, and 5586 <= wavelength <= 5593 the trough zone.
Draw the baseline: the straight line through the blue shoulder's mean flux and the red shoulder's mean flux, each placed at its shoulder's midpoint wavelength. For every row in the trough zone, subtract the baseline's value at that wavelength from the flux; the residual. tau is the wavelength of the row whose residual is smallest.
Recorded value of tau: 5587.02 angstroms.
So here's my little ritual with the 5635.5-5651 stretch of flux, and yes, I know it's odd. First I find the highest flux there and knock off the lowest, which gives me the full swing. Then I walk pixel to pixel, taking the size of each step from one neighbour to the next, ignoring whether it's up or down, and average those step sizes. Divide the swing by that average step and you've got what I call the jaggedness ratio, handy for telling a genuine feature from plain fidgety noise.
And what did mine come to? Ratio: 3.6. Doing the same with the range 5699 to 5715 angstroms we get 4.2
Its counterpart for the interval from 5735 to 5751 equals 4.9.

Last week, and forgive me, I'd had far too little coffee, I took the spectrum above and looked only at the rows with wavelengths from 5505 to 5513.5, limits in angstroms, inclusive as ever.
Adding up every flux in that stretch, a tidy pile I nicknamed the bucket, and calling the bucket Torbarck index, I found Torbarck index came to 196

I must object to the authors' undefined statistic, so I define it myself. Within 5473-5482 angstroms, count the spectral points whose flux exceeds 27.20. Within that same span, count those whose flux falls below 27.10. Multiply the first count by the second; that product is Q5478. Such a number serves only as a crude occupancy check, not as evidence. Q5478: 0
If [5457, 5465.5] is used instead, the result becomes 0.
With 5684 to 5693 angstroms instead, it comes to 6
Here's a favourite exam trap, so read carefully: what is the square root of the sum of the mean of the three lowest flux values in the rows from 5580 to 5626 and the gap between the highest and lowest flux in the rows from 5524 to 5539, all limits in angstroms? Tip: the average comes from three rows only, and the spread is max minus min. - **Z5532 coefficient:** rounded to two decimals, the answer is 5.32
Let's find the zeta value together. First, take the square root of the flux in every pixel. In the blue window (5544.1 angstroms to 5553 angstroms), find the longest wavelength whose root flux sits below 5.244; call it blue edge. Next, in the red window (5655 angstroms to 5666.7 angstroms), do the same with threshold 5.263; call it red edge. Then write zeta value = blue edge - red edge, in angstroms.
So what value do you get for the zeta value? -117.5 angstroms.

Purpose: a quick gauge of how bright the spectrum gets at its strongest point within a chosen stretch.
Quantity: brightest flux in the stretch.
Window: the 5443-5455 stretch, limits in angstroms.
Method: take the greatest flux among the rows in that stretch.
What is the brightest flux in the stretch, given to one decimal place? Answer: 29.1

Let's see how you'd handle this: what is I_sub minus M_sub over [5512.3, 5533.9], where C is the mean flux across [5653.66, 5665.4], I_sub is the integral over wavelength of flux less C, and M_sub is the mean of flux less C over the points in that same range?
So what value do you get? 3.5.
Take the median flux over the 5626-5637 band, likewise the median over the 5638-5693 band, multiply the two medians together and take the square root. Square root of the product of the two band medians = 27.2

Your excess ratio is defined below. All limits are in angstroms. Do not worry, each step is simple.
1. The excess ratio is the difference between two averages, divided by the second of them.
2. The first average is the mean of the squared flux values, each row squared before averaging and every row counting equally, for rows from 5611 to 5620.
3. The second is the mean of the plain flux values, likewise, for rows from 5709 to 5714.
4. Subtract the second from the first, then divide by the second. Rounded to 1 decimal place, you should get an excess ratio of 28.6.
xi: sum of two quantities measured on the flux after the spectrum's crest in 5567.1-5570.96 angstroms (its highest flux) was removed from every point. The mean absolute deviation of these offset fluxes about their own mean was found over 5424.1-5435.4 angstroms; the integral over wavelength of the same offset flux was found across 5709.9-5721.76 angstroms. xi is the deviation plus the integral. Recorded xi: -6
